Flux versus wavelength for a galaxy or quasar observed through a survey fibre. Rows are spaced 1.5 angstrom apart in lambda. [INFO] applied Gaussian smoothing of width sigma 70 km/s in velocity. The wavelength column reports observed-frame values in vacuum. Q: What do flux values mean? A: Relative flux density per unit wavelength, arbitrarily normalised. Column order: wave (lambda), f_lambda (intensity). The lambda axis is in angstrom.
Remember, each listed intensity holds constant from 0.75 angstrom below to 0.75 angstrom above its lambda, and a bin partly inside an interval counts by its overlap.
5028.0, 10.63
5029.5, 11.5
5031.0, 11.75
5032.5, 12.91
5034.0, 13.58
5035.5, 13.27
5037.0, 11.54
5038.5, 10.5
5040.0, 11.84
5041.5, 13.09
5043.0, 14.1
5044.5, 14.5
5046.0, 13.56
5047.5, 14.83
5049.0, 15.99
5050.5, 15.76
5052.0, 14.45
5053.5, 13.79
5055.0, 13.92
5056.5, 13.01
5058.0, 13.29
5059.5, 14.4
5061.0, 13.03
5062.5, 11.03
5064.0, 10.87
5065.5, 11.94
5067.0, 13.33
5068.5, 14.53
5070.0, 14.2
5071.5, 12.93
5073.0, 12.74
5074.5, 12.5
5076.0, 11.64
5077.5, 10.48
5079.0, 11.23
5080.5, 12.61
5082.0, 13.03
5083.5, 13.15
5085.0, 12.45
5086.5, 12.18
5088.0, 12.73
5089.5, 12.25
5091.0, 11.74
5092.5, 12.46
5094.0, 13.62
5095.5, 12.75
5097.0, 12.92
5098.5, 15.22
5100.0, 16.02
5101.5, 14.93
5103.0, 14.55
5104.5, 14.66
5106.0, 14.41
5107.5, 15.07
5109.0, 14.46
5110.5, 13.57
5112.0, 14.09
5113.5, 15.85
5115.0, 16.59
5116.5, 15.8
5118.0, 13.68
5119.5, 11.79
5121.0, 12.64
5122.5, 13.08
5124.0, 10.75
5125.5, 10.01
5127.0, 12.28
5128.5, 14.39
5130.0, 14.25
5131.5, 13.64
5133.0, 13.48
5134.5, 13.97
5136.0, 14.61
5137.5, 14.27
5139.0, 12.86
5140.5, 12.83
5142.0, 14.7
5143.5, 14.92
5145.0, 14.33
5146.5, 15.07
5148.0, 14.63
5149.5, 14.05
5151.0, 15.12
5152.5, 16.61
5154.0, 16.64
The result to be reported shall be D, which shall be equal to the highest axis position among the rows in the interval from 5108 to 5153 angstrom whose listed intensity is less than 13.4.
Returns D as 5140.5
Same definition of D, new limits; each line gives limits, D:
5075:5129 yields 5127.0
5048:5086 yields 5085.0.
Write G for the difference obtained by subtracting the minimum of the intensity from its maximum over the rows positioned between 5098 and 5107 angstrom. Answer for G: 1.6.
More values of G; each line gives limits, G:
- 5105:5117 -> 3.0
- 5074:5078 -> 2.0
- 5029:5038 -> 2.1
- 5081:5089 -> 1.0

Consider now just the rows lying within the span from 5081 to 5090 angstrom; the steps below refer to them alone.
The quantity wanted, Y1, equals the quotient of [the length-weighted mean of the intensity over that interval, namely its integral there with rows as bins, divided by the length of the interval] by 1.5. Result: 8.43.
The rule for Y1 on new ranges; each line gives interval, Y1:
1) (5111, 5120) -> 9.79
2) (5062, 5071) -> 8.47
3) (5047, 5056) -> 9.83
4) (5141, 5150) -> 9.72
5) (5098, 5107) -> 9.97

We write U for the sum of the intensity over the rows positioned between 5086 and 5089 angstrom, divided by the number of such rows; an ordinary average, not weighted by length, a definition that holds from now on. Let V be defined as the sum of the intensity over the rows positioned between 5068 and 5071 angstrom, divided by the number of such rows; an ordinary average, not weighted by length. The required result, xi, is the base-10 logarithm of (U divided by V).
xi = -0.06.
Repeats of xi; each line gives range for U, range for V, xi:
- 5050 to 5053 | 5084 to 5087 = 0.09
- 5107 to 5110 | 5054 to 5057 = 0.04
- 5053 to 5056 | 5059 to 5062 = 0.00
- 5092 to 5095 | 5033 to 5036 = -0.01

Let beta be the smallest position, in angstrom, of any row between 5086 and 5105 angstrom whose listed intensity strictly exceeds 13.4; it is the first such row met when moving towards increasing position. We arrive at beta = 5094.0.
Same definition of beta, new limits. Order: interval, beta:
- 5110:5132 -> 5110.5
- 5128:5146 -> 5128.5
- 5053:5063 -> 5053.5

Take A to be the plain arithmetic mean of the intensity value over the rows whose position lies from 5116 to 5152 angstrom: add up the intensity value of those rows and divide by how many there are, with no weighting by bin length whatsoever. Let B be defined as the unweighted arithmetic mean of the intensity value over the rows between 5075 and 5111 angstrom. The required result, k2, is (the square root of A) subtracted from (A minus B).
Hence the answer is -3.3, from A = 13.6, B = 13.3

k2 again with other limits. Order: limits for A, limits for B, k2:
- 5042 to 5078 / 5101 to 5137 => -4.1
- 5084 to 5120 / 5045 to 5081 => -3.0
